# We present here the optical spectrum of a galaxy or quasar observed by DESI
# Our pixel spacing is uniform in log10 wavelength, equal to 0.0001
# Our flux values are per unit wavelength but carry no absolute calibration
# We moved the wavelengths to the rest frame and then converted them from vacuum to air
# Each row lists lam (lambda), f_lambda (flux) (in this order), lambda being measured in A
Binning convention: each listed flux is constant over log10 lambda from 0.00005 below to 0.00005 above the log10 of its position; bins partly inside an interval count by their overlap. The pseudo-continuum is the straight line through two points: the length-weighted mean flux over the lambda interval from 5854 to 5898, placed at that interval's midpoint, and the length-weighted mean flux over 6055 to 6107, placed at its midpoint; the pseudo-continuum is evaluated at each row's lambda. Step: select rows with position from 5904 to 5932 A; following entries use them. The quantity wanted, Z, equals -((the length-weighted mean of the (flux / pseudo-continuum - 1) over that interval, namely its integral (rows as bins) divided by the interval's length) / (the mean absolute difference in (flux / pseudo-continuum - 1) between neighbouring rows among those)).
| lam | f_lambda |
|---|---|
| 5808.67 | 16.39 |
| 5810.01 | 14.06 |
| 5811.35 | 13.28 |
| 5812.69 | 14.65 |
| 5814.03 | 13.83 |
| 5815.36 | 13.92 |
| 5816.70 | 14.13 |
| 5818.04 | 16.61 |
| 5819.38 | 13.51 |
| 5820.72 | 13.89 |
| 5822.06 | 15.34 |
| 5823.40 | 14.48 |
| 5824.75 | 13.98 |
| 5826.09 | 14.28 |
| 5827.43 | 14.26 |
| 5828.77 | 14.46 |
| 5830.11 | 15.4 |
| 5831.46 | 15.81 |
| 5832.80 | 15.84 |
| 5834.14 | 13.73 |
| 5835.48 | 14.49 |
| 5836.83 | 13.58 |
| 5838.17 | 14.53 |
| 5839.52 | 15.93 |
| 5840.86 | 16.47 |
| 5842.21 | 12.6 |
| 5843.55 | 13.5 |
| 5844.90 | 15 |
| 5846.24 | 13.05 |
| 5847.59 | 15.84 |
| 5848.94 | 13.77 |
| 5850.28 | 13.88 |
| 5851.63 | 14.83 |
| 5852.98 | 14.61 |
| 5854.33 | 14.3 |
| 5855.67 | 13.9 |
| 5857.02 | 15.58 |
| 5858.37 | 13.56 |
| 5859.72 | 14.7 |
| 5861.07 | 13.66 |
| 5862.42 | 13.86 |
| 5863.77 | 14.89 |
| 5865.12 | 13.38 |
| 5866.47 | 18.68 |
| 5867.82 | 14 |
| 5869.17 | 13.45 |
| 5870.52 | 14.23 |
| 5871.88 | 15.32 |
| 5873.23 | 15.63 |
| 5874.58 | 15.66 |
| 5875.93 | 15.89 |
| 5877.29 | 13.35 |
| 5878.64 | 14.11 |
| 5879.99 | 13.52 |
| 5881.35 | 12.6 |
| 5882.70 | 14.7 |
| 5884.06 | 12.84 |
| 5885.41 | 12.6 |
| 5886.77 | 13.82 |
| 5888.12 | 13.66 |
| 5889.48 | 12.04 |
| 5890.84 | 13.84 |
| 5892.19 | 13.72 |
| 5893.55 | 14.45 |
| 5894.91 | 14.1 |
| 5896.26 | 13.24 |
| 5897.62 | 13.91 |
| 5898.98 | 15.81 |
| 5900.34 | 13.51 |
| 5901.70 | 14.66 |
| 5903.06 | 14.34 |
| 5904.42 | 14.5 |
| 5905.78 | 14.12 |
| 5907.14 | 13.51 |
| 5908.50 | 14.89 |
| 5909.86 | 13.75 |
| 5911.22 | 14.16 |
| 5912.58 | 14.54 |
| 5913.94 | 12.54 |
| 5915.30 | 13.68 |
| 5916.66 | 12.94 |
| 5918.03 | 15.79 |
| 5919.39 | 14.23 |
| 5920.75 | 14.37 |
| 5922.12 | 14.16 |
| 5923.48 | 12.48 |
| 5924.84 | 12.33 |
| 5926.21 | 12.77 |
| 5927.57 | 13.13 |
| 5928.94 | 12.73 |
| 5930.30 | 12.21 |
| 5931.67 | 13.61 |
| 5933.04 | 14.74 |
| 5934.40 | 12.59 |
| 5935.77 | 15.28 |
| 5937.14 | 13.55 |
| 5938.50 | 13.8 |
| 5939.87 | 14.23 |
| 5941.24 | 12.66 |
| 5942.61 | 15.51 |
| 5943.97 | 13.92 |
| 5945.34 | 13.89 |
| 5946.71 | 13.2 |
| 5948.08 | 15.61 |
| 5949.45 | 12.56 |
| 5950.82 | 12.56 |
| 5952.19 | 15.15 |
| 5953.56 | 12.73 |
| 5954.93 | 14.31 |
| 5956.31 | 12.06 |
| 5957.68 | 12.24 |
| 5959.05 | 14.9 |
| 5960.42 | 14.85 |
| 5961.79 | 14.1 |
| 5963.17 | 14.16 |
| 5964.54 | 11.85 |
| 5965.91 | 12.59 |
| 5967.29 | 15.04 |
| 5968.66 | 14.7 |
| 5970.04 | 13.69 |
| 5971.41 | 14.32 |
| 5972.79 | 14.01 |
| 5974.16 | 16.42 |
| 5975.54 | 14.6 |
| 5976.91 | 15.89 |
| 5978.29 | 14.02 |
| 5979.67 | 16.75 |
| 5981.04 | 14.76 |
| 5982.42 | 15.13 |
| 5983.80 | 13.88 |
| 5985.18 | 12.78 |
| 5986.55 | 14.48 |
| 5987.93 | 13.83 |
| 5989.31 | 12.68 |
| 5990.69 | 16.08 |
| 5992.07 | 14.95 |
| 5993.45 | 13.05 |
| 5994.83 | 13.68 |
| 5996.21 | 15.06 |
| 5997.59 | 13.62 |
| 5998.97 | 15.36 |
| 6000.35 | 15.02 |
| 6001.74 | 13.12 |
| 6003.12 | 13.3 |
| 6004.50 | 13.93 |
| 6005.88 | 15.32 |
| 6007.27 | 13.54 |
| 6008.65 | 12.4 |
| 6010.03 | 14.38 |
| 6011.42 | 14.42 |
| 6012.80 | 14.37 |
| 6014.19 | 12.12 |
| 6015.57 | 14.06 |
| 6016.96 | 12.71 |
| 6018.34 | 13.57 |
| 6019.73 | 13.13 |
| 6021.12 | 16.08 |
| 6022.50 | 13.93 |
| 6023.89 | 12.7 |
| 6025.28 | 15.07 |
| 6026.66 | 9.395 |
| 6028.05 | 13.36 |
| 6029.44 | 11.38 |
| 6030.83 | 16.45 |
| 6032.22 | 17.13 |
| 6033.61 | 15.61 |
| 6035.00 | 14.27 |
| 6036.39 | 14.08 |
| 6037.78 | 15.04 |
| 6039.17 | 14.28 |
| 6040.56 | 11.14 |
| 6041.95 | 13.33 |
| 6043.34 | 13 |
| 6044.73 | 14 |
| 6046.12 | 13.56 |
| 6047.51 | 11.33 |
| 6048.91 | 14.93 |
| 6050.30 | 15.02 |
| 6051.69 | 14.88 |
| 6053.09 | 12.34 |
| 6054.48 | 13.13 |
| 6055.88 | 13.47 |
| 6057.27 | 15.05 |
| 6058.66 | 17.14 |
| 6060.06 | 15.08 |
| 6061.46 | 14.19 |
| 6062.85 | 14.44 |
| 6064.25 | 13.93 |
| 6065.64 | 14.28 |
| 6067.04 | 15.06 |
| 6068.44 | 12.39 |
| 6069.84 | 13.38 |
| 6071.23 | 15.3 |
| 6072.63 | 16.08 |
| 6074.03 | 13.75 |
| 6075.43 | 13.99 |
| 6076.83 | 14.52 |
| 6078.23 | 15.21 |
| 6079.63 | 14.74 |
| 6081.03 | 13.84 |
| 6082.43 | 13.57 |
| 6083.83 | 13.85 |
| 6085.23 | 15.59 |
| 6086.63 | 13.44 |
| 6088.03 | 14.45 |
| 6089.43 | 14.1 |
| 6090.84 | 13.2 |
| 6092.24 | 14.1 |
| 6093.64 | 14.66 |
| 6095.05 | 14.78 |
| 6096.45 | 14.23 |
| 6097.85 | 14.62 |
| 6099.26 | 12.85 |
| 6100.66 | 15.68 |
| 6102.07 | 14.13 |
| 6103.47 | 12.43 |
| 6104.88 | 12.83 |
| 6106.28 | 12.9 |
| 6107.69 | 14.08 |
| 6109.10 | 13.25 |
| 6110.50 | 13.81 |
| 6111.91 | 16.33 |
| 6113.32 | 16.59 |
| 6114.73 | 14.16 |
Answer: 0.61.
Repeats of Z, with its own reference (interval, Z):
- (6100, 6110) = 0.68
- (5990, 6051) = 0.19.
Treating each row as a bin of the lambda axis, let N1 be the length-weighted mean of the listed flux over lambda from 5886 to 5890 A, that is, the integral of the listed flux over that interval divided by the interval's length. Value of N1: 13.2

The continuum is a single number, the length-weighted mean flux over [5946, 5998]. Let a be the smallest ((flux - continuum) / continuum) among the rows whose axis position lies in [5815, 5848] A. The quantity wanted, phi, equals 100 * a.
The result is -11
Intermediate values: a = -0.11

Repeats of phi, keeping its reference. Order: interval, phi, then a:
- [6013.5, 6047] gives -33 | -0.33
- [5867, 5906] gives -15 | -0.15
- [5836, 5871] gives -11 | -0.11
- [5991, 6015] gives -14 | -0.14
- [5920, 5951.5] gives -14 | -0.14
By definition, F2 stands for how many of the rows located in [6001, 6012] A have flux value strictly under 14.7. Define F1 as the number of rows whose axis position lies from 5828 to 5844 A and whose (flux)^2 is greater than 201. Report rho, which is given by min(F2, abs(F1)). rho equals 7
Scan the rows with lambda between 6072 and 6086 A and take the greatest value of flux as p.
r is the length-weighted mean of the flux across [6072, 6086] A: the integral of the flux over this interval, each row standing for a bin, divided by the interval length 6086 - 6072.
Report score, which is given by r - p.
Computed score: -1.6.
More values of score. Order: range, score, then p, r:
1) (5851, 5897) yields -4.5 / 18.68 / 14.2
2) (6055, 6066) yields -2.5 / 17.14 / 14.7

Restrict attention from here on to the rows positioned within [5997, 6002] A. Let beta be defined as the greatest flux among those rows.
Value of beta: 15.36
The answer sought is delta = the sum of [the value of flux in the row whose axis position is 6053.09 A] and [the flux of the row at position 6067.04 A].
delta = 27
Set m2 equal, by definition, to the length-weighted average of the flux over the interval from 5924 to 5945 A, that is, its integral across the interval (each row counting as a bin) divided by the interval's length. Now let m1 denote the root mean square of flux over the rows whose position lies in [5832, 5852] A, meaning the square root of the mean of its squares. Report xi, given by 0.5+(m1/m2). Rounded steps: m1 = 14.51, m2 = 13.5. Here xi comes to 1.57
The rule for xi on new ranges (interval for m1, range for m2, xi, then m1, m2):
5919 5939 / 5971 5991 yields 1.42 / 13.50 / 14.6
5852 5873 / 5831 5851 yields 1.50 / 14.60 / 14.5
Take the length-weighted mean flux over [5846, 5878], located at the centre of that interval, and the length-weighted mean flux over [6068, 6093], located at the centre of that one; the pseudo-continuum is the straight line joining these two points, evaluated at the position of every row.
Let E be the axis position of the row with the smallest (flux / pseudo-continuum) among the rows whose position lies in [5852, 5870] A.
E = 5865.12 A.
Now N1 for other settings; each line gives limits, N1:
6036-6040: 14.4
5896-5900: 14.3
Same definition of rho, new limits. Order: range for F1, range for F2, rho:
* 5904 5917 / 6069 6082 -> 3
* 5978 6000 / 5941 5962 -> 8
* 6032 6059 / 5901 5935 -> 10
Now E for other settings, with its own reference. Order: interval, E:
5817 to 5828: 5819.38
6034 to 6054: 6040.56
